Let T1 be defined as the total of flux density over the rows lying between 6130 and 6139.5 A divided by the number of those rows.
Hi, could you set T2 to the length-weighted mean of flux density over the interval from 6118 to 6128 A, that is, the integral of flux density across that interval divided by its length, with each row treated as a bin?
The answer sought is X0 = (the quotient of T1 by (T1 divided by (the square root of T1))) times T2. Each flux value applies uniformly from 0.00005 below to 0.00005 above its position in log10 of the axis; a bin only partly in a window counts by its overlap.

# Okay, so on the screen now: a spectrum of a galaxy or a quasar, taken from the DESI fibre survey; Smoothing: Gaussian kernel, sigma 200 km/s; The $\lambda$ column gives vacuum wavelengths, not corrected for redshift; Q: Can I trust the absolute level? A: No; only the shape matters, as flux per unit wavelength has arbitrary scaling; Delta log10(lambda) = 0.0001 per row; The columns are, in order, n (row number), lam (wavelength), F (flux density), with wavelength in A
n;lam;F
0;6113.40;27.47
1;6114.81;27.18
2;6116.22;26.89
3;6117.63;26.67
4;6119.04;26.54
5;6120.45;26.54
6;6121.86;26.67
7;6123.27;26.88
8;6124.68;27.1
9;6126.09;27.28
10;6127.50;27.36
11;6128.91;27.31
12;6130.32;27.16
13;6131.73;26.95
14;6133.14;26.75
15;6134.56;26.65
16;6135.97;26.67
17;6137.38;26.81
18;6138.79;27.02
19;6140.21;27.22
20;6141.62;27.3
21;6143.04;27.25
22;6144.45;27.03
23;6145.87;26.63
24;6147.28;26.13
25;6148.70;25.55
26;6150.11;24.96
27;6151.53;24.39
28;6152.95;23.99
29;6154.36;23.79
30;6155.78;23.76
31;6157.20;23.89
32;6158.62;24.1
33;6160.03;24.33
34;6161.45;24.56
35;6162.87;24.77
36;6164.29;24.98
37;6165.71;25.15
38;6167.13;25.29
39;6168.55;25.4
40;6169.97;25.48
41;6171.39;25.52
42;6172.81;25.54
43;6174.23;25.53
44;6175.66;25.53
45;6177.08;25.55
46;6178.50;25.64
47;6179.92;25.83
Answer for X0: 139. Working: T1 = 26.9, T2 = 26.9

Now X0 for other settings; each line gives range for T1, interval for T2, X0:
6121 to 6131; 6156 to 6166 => 127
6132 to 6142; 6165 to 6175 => 132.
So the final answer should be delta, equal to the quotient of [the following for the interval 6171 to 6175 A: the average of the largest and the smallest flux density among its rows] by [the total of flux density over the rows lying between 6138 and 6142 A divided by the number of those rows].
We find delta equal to 0.94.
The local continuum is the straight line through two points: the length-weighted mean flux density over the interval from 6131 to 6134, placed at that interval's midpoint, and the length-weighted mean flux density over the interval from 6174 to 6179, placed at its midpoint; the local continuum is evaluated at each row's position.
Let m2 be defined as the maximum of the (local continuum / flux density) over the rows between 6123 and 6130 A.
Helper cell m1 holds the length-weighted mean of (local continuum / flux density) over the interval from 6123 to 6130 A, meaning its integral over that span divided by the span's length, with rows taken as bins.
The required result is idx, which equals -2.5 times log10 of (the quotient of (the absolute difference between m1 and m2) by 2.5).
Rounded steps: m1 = 0.99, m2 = 1.01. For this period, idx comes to 5.6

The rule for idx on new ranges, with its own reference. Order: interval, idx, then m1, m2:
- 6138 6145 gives 6.2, 0.98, 0.99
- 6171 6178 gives 6.9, 1.00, 1.01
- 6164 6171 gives 5.5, 1.02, 1.04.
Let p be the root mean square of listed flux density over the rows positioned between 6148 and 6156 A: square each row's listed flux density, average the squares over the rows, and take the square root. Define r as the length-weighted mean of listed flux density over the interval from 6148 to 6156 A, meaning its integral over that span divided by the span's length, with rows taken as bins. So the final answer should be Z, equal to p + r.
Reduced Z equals 48.9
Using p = 24.4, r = 24.5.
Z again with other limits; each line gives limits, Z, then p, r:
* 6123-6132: 54.3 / 27.1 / 27.2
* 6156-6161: 48.2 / 24.1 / 24.1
